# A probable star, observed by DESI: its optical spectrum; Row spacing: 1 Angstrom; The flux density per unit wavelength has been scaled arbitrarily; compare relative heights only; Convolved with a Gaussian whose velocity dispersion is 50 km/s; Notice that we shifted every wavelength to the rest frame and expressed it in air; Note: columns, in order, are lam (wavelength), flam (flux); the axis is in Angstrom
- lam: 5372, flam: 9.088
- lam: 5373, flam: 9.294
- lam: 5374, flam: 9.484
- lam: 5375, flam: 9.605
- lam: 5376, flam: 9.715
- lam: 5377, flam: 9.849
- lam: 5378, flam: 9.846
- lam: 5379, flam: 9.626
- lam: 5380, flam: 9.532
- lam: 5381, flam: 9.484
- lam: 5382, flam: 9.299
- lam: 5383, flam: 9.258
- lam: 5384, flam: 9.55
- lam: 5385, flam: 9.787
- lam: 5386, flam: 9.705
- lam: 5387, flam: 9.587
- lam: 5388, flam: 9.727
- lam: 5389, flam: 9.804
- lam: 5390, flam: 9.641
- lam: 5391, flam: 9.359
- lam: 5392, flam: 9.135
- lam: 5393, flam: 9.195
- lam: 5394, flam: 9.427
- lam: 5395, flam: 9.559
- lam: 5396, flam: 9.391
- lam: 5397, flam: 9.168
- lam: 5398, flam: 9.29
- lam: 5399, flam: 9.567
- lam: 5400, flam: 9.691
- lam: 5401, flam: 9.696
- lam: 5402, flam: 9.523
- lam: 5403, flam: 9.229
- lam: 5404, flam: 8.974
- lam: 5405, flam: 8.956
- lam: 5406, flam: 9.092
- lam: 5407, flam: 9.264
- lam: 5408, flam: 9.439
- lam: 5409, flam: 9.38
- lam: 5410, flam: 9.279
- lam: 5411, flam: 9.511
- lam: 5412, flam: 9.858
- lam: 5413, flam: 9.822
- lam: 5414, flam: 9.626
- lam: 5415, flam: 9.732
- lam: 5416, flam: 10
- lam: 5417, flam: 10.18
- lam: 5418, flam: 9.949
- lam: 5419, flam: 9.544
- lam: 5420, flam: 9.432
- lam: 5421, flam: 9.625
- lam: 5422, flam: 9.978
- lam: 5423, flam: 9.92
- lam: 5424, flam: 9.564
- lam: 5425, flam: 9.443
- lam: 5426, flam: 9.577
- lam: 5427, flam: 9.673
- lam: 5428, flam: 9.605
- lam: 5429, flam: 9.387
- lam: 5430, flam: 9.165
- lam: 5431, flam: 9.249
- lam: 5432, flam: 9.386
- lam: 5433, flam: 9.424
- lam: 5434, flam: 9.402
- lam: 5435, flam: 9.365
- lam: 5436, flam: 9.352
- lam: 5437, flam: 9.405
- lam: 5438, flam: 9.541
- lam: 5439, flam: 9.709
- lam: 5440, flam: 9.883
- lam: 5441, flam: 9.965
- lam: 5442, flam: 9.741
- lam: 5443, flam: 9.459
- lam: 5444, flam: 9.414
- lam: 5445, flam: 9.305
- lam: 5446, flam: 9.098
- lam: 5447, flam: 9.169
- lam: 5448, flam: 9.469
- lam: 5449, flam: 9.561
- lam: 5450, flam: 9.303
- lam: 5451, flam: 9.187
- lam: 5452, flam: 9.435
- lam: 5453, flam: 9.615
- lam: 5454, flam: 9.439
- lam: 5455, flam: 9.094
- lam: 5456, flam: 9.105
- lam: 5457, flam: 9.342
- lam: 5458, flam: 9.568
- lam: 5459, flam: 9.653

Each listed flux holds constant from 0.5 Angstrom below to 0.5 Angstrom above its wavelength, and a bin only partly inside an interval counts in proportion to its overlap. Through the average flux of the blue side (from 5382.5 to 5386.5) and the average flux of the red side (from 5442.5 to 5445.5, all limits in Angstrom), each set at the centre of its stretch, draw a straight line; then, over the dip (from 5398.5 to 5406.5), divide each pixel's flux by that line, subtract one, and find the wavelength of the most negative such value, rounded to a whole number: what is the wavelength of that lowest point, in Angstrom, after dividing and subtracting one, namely 5405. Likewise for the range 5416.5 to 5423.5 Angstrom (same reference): 5420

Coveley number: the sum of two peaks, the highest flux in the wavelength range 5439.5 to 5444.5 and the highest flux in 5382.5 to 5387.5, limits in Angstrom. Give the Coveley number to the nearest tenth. 19.8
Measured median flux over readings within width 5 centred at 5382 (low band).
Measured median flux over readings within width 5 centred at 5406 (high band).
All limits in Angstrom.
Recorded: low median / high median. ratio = 1.04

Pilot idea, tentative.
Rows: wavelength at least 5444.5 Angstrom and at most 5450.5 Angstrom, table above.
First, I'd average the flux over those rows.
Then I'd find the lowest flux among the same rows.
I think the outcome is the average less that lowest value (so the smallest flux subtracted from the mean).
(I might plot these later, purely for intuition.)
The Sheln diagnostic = 0.22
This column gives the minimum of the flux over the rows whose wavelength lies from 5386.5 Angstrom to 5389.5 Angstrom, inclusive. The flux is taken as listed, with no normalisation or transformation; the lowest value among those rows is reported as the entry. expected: 9.587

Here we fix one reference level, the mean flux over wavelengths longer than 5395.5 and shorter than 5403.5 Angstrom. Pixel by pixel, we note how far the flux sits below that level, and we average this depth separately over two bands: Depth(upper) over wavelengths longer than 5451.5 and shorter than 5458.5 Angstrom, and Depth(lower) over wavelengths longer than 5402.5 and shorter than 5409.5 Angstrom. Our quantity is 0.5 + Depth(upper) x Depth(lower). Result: 0.519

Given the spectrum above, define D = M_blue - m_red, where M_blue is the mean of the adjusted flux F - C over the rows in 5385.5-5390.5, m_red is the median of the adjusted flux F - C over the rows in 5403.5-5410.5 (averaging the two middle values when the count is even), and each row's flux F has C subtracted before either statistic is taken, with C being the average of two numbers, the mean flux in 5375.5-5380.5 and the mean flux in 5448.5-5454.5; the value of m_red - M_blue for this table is -0.4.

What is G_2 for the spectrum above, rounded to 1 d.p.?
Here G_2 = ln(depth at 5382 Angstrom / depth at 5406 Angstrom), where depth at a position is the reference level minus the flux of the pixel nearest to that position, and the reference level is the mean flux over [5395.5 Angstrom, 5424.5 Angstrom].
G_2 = -0.6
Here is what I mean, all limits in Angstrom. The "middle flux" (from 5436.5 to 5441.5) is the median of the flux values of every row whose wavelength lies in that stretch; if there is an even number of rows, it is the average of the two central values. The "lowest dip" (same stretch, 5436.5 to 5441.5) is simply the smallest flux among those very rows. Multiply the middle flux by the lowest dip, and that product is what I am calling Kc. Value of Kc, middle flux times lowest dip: 91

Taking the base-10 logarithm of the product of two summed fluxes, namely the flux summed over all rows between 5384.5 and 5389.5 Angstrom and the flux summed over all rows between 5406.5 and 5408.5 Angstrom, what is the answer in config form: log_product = 2.96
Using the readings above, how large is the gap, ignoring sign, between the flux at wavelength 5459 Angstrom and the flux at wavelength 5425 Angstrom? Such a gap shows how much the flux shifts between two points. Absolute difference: 0.21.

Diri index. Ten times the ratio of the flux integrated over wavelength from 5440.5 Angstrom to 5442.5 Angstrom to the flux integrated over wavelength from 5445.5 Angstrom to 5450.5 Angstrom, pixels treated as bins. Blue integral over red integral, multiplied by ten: 4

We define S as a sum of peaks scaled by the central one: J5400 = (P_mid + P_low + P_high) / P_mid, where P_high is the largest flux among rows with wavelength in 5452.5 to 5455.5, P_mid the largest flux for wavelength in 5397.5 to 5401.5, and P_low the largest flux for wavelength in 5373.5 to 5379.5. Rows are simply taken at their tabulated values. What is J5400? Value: 3.01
